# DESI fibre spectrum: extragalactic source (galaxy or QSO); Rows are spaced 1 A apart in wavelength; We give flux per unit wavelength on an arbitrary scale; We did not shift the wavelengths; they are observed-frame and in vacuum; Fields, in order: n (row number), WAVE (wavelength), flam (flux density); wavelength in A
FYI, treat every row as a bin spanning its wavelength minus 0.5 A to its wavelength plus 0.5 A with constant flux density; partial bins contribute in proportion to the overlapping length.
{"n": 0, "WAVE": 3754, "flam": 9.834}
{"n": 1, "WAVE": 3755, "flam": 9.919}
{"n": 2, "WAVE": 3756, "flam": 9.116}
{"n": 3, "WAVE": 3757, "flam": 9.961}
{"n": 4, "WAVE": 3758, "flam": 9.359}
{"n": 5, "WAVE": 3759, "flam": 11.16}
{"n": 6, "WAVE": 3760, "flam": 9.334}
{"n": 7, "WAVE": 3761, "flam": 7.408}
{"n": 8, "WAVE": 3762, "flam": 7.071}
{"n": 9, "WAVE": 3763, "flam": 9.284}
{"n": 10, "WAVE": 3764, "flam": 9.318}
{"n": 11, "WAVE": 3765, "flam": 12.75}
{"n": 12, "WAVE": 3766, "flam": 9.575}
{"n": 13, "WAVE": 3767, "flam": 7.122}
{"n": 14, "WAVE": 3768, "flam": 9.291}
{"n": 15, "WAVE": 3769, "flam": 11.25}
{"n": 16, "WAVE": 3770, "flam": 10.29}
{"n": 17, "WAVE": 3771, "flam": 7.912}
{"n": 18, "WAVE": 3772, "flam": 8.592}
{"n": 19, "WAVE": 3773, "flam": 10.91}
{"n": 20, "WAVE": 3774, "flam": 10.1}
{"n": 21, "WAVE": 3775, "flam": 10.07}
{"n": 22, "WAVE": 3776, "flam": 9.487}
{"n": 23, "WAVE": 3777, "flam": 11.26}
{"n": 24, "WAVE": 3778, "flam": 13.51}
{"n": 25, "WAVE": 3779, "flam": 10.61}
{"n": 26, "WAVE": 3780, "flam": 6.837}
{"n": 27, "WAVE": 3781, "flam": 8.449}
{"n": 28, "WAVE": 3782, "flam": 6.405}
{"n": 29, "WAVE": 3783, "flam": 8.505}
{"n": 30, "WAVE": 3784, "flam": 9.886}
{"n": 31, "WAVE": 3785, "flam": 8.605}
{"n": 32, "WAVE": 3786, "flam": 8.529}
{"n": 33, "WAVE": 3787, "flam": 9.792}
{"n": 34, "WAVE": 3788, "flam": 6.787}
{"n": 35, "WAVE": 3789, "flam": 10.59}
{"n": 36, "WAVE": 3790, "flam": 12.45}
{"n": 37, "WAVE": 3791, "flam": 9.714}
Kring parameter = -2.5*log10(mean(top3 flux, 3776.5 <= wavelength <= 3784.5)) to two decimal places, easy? -2.68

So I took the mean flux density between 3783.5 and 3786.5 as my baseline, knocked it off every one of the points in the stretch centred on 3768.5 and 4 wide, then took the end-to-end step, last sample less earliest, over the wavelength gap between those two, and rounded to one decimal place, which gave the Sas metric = 1.1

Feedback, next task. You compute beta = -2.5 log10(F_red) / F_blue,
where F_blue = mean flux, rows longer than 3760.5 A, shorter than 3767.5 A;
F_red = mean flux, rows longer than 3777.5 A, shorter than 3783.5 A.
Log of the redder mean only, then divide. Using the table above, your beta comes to -0.27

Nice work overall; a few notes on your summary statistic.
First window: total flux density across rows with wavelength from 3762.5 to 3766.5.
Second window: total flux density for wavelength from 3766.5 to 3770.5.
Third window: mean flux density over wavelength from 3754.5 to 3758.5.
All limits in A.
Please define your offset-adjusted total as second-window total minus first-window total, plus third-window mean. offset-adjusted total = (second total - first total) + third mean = 6.6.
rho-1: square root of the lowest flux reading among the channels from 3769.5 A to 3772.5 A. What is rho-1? 2.81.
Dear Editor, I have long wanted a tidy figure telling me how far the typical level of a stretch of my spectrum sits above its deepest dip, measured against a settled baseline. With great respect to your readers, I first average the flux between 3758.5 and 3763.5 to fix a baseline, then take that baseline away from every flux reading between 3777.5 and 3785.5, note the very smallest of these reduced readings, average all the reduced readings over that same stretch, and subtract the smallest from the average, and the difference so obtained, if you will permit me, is 2.7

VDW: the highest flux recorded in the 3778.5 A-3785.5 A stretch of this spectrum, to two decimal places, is 10.61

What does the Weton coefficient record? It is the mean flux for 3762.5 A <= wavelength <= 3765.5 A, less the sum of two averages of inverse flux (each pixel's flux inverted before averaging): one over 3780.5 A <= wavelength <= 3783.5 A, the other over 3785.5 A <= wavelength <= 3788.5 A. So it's 10.2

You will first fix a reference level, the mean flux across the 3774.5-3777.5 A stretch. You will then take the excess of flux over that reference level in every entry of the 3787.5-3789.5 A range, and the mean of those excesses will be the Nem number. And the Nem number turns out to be -1.6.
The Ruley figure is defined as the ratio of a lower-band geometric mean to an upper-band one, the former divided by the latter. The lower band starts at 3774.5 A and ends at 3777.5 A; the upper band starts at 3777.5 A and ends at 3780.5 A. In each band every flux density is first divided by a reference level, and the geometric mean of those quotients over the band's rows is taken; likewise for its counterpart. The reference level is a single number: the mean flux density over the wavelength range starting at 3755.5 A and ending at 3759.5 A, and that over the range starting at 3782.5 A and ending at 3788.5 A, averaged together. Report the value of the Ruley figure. 1.03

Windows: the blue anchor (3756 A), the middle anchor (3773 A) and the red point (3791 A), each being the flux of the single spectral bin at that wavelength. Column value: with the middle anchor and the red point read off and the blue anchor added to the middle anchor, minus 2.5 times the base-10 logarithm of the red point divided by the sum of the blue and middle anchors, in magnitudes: 0.79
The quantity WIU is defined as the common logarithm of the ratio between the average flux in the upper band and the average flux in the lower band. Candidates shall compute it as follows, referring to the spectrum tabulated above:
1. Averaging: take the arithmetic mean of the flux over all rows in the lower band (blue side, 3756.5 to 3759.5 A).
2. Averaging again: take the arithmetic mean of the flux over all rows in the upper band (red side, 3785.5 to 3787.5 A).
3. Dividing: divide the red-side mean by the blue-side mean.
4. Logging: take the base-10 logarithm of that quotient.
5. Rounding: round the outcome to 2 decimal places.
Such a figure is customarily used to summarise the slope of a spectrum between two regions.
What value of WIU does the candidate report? -0.04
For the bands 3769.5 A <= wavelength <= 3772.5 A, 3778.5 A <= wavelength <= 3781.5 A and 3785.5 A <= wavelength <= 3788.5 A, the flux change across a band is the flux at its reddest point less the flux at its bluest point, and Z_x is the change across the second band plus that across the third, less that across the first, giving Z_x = -2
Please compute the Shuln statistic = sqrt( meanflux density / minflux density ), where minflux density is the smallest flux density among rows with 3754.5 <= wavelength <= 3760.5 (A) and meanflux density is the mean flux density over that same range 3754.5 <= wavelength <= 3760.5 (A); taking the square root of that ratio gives 1.04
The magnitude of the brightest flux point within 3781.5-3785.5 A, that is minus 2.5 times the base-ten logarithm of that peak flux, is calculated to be -2.49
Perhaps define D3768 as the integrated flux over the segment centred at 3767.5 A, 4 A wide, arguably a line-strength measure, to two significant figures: 37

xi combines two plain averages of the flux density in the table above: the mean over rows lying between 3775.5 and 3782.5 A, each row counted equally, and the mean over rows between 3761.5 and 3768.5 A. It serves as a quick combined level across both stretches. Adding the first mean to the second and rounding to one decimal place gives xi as 18.7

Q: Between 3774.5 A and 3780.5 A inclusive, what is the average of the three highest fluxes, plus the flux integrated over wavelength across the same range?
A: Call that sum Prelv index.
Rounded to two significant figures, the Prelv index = 74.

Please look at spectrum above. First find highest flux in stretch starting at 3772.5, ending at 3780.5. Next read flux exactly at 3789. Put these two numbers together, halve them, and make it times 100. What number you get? 1205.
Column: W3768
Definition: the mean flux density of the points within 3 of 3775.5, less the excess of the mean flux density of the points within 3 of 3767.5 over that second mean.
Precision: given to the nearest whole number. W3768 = 12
